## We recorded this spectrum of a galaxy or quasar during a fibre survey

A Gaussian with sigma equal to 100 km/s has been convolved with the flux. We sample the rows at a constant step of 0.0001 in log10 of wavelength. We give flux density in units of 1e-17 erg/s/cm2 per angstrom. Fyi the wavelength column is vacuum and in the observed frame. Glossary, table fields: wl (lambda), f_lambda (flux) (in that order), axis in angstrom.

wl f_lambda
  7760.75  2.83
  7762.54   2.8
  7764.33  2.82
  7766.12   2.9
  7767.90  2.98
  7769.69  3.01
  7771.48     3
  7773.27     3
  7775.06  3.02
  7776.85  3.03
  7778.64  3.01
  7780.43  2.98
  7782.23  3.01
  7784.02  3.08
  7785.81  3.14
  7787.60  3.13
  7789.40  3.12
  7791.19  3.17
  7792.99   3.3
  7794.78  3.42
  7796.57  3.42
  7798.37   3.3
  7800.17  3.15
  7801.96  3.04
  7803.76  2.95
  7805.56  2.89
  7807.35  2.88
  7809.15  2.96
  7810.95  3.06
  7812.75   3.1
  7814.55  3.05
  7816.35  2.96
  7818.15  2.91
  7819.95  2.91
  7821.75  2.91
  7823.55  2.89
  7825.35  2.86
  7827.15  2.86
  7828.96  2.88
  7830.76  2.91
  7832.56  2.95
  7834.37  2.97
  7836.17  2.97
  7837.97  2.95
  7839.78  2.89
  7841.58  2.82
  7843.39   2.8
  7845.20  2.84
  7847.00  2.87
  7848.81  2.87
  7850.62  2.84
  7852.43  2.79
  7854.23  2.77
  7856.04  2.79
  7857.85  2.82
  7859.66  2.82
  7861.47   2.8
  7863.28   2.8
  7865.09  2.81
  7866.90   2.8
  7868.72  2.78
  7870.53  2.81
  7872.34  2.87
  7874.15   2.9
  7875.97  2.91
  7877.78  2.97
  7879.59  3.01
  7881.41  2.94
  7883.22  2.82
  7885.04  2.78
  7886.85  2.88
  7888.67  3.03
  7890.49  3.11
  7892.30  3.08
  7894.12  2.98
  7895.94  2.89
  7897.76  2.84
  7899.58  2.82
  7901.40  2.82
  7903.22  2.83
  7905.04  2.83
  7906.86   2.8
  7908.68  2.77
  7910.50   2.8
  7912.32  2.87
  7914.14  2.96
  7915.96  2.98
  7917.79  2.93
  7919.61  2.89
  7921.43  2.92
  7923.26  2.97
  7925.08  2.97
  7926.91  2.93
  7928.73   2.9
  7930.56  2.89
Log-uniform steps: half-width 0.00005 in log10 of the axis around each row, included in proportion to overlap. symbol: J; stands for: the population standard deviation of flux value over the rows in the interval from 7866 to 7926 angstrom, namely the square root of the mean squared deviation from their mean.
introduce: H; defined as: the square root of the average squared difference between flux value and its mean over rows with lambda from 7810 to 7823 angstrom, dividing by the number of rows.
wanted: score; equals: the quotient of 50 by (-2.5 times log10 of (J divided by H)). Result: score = -309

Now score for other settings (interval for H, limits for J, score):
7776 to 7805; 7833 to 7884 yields 61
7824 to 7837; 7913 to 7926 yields 116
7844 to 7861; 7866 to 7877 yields -110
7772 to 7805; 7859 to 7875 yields 34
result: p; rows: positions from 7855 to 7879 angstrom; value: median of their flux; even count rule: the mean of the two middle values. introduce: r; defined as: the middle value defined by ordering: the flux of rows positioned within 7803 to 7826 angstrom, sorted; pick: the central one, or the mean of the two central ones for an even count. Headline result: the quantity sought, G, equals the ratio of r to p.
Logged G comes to 1.04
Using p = 2.81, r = 2.91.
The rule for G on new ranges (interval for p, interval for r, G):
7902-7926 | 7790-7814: 1.07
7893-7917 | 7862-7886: 1.00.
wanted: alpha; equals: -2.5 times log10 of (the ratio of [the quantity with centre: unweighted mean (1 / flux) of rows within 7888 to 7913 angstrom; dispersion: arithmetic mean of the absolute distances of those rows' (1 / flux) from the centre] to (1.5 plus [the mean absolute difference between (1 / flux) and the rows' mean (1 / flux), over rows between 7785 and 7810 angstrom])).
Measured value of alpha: 5.4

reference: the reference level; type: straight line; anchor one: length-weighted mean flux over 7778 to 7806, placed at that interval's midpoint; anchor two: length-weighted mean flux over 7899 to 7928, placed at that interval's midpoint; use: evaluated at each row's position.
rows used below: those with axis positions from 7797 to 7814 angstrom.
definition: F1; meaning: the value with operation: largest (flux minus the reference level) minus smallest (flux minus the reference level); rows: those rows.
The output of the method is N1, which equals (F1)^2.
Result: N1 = 0.16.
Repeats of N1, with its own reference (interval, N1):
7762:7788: 0.15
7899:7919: 0.05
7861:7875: 0.02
